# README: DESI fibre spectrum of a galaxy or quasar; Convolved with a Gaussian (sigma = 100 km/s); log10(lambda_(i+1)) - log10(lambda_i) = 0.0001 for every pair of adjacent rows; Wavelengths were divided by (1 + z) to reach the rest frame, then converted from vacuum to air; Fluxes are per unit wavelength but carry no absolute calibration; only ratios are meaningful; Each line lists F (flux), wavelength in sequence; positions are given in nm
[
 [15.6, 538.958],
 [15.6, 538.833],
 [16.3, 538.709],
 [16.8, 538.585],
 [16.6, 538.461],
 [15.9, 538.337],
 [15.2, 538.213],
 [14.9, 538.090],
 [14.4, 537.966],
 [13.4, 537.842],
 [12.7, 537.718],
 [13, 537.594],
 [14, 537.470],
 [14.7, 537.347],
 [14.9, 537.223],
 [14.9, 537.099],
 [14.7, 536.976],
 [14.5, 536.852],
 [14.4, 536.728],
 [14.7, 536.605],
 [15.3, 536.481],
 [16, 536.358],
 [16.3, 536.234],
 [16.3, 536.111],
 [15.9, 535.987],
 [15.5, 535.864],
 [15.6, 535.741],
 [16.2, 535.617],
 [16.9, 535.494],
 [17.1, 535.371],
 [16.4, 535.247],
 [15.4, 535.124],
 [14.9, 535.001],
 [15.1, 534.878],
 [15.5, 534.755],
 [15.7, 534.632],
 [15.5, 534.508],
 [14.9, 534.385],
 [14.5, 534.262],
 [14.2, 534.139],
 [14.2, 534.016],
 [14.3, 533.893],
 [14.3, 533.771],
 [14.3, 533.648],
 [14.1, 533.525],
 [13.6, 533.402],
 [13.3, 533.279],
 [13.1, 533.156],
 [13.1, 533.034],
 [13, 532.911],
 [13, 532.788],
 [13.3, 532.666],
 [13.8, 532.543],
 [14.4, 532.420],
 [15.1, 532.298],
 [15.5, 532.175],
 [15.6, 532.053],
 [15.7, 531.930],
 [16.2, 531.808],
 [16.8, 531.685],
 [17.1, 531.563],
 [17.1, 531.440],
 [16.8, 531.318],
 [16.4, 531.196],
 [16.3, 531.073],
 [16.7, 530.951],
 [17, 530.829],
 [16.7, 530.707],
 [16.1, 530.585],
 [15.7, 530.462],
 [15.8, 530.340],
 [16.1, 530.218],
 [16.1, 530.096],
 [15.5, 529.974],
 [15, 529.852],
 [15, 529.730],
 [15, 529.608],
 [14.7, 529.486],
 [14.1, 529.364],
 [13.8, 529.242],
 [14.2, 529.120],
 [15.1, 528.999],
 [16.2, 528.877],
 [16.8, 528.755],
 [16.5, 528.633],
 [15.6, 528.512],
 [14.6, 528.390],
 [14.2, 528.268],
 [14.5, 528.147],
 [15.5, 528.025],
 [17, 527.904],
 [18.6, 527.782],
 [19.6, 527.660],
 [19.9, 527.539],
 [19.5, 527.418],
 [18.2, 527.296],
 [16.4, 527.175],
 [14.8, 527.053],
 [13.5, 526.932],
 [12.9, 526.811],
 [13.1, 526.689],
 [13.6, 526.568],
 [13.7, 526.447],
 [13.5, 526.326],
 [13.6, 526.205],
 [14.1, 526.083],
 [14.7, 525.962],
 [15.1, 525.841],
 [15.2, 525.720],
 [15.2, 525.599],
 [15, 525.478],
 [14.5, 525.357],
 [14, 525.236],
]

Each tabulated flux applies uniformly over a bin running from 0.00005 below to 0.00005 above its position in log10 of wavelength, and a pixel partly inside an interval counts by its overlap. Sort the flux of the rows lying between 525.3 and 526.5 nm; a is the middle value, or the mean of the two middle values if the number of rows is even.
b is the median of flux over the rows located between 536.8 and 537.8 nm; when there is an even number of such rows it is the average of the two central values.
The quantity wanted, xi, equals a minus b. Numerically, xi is 0.0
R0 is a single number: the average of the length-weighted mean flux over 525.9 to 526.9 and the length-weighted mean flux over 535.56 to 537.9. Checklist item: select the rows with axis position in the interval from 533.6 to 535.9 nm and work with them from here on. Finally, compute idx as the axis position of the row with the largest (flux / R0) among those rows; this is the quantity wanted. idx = 535.371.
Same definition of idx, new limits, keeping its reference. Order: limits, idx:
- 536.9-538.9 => 538.585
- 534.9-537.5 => 535.371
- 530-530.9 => 530.829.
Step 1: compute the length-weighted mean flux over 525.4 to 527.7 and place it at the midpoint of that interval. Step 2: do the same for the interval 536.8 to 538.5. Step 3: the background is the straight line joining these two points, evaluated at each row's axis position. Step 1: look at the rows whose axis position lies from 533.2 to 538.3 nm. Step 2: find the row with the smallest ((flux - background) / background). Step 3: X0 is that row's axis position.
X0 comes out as 537.718 nm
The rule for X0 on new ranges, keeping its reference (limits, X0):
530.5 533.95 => 532.788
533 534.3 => 533.034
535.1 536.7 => 536.605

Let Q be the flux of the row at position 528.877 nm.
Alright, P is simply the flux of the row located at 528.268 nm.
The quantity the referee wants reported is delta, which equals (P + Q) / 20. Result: 1.52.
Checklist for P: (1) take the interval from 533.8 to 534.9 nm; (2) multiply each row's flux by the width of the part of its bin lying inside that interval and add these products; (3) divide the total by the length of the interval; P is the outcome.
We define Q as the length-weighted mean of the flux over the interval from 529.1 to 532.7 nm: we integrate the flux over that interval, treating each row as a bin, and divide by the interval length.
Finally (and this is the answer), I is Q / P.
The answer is 1.05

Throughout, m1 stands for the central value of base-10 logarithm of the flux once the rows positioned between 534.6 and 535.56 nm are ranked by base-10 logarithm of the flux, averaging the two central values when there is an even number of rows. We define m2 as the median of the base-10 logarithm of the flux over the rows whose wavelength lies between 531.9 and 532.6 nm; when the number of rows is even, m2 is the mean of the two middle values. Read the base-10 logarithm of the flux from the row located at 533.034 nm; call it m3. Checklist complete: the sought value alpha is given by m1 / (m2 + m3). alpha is 0.518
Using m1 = 1.19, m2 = 1.18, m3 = 1.12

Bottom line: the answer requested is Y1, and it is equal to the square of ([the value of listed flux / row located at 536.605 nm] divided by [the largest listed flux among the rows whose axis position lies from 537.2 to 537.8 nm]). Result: 0.97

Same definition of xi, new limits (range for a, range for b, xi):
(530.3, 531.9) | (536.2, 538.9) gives 1.8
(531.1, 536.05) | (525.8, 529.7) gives 0.5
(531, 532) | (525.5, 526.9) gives 2.9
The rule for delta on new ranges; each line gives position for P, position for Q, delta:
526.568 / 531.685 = 1.52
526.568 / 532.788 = 1.33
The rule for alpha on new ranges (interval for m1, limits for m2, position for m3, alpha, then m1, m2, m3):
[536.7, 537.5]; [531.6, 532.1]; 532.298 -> 0.490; 1.17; 1.20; 1.18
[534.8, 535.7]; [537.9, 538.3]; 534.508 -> 0.512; 1.21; 1.17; 1.19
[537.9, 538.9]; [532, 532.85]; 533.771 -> 0.517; 1.20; 1.16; 1.16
